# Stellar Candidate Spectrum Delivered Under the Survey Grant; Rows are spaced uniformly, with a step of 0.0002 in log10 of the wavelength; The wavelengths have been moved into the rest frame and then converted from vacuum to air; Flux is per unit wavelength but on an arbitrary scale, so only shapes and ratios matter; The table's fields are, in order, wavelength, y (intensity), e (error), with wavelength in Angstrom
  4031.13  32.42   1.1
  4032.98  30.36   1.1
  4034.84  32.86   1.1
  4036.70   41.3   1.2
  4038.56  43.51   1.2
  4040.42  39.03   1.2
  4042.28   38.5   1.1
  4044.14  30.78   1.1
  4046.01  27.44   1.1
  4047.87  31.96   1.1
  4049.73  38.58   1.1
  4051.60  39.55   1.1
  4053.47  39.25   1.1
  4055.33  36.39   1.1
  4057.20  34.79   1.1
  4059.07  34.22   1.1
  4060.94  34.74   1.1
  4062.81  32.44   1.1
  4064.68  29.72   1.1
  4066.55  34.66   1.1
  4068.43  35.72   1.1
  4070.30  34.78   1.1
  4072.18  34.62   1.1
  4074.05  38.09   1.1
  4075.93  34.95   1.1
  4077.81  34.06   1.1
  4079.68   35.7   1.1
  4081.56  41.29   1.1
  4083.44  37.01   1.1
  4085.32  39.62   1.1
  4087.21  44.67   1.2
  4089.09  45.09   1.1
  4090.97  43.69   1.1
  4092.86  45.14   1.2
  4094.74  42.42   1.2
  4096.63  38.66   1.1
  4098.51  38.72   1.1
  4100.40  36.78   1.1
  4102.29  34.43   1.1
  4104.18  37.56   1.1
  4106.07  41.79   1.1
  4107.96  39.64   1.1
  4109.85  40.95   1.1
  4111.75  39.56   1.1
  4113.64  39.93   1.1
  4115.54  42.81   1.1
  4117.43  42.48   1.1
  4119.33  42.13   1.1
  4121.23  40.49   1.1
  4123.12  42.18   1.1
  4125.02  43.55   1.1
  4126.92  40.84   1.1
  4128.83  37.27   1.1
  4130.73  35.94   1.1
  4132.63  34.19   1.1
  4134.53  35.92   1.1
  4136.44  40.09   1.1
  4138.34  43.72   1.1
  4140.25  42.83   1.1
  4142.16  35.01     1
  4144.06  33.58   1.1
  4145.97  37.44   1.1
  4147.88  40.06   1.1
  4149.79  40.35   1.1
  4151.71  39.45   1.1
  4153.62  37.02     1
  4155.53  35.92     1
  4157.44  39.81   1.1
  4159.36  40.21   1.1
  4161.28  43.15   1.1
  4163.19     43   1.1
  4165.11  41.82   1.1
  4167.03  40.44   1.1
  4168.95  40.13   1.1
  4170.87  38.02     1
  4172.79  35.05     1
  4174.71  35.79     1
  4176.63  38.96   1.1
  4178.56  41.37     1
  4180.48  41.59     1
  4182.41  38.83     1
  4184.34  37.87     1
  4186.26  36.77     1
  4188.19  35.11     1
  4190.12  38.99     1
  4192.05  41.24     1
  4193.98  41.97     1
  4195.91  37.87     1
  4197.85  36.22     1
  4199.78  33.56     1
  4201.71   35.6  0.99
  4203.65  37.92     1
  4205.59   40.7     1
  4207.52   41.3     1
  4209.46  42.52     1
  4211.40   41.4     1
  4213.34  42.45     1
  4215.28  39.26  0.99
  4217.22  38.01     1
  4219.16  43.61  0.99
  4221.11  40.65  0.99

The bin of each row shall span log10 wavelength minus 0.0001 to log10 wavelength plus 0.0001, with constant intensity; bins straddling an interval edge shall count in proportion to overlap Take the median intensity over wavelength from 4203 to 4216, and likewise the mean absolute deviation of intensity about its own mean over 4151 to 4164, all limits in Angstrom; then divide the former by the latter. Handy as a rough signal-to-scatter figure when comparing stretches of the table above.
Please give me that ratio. 21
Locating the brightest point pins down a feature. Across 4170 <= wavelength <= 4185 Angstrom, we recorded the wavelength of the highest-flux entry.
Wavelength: 4180.48 Angstrom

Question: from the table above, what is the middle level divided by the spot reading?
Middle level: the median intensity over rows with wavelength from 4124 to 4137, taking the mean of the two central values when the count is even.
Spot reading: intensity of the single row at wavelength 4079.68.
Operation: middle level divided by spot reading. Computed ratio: 1.04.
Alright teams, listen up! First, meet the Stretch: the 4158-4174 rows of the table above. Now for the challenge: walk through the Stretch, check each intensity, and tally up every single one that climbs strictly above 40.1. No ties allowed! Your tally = 6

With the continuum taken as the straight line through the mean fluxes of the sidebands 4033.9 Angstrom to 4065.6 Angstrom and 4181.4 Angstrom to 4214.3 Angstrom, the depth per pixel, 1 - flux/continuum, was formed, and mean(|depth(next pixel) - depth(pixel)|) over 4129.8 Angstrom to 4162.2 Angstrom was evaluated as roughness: 0.066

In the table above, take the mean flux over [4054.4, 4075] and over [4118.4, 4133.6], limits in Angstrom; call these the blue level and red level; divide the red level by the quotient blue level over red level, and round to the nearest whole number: 45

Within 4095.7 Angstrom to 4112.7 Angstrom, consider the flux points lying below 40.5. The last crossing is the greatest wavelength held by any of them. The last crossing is 4111.75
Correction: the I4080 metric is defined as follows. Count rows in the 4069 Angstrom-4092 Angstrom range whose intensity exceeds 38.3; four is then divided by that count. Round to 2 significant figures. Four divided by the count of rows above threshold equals 0.80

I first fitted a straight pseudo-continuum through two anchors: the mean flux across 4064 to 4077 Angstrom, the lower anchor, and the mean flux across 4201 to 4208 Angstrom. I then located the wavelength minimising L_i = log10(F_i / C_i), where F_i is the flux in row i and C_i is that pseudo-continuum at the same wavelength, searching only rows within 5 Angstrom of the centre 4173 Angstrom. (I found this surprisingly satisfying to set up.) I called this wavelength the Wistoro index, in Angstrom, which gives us 4172.79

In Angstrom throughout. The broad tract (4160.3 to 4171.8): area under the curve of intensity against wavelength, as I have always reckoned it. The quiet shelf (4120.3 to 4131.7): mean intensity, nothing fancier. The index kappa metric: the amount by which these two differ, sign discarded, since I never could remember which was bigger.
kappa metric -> 433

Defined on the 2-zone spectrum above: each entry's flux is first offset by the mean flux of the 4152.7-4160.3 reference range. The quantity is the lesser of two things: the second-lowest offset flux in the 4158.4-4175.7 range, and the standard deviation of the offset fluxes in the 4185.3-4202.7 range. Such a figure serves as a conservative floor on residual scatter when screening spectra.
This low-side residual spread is -2.5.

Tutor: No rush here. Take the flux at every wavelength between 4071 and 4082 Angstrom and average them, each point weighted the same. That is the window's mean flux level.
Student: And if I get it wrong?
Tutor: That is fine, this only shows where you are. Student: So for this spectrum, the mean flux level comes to 36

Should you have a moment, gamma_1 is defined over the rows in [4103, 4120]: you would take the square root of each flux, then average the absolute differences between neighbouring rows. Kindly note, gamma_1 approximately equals 0.128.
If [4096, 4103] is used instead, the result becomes 0.120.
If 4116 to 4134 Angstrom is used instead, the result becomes 0.143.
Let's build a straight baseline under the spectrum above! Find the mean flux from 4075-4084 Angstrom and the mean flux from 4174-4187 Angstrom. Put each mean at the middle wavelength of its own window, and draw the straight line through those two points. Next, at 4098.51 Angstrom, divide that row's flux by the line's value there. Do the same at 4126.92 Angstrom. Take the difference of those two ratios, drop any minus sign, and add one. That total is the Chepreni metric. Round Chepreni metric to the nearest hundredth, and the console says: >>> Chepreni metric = 1.04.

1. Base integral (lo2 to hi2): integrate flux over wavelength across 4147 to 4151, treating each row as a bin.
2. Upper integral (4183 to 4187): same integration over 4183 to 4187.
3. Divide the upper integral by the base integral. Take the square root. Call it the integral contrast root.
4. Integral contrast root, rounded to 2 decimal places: 0.97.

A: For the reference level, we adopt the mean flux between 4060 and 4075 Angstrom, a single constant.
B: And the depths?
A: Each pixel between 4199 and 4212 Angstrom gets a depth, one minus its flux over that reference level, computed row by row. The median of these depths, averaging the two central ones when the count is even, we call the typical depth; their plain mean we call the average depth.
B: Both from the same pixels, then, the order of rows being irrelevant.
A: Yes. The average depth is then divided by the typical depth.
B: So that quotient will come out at 0.7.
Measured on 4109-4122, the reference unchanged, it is 1.0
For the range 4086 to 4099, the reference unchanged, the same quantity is 0.9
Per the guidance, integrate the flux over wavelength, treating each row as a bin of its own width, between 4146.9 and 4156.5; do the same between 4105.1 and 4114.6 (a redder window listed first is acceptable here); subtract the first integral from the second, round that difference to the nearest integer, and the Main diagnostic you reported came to 13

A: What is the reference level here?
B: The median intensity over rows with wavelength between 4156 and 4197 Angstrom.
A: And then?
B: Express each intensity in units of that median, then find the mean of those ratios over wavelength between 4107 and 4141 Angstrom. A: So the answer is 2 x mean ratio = 2.02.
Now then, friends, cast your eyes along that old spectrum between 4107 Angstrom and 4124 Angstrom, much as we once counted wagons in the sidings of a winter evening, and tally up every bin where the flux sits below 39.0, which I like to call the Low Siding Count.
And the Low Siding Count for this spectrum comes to 0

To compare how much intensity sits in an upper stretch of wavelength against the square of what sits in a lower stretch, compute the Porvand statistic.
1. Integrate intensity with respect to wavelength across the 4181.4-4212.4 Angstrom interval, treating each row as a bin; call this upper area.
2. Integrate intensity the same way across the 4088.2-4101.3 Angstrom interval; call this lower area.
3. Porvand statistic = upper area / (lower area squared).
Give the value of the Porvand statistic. 0.0040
